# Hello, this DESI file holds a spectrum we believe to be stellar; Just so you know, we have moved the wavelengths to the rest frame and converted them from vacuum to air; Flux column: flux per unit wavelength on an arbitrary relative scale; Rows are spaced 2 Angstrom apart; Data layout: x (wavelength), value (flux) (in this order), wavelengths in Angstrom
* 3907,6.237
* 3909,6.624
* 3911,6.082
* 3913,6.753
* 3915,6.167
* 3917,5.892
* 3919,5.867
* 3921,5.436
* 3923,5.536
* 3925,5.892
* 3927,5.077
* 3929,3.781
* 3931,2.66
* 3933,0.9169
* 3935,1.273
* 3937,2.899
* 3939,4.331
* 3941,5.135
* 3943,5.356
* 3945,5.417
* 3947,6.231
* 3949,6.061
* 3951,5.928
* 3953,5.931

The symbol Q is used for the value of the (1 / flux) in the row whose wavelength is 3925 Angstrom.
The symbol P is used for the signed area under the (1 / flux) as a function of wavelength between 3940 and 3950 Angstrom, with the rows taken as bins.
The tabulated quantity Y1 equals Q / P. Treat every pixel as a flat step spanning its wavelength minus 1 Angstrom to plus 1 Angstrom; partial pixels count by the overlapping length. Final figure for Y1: 0.10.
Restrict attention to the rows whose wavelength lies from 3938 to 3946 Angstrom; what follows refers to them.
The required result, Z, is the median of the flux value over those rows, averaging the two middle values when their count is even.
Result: 5.2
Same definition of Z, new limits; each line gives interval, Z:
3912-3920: 6.0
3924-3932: 4.4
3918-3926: 5.7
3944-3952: 6.0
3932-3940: 2.1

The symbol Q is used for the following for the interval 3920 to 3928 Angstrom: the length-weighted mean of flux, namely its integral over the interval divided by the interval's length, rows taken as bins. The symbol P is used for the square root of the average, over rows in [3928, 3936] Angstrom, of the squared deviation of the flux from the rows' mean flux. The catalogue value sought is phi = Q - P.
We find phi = 4.3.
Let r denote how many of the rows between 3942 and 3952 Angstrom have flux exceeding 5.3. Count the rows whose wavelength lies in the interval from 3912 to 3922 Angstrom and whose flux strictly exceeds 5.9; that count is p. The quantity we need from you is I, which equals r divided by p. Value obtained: 2.5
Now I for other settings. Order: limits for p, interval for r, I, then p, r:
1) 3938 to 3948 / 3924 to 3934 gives 1.0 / 1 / 1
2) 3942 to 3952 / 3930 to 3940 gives 0.0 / 3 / 0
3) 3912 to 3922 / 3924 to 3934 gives 0.5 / 2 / 1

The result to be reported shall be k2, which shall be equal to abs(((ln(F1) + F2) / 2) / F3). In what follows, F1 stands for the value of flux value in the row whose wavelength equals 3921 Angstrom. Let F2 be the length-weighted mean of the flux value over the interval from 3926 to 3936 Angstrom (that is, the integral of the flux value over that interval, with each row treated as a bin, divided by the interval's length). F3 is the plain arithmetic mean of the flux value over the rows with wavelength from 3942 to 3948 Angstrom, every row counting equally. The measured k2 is 0.39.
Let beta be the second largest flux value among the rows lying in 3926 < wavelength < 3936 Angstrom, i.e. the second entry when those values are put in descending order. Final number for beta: 3.781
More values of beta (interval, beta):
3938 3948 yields 5.417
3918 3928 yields 5.867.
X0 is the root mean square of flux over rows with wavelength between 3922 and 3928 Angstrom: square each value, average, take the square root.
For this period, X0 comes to 5.5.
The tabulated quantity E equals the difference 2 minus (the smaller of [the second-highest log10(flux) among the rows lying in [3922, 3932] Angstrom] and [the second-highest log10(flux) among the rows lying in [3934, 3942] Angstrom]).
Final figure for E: 1.36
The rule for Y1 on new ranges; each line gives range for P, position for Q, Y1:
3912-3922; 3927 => 0.12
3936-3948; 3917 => 0.07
